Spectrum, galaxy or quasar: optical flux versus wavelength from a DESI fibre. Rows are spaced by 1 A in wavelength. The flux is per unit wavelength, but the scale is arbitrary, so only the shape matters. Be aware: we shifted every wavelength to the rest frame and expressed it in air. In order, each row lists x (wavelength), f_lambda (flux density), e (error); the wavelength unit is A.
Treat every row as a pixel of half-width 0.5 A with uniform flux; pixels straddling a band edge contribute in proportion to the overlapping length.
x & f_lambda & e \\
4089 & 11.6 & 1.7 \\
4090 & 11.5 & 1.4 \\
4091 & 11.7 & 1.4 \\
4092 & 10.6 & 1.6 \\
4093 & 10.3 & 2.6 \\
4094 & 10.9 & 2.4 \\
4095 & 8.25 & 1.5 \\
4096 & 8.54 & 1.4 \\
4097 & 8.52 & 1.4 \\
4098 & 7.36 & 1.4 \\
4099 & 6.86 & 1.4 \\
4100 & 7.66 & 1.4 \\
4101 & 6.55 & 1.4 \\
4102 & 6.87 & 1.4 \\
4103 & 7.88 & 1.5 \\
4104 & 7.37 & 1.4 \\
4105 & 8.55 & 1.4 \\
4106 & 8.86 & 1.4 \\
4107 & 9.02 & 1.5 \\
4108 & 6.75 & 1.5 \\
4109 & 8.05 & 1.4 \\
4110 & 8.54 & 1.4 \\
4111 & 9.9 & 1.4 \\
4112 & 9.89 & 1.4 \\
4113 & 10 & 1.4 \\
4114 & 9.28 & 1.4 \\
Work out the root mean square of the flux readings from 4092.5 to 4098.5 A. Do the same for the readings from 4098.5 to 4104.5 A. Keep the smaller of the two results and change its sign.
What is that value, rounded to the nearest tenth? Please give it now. -7.2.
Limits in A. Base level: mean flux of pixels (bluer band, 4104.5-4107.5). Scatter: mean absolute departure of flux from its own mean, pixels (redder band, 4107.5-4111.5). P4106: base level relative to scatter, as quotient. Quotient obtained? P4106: 10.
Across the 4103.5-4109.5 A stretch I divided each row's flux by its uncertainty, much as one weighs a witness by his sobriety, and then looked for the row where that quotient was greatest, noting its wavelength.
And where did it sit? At 4106 A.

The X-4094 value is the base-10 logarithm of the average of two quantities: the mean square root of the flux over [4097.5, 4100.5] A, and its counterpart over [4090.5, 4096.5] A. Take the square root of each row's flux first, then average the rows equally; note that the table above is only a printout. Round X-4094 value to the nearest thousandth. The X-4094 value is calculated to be 0.467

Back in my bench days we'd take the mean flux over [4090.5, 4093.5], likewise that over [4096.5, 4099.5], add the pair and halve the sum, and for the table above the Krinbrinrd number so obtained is 9.2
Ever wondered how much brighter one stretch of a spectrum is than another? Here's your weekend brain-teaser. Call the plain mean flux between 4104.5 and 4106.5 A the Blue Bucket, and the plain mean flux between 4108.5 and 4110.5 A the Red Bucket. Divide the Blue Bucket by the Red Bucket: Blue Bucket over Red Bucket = 1.05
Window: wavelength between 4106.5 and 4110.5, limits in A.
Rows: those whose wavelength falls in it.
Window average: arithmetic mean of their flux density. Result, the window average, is 8.1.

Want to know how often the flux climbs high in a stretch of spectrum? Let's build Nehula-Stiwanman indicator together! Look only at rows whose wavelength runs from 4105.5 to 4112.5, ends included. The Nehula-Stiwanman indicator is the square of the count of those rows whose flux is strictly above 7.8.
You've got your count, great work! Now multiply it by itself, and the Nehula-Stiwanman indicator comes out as 36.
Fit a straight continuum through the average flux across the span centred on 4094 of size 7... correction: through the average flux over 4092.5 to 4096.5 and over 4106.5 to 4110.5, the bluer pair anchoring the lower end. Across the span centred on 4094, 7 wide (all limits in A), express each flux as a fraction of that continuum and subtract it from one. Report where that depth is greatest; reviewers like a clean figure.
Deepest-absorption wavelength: 4095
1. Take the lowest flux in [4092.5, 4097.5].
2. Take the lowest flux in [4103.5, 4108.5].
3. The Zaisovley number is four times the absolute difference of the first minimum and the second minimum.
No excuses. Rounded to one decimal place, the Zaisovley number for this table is 6.0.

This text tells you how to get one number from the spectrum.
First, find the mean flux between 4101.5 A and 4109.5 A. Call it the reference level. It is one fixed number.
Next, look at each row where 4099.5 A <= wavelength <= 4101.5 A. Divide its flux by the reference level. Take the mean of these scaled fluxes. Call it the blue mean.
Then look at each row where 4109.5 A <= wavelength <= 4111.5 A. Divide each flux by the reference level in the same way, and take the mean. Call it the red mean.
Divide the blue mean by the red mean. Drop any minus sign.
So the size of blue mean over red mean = 0.77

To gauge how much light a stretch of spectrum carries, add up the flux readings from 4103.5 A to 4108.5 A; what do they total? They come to 41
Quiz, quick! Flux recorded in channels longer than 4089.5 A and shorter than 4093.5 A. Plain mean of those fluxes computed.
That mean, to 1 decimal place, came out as 11.0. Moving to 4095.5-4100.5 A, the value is 7.8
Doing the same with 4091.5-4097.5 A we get 9.5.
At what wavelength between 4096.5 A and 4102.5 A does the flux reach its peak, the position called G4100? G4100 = 4097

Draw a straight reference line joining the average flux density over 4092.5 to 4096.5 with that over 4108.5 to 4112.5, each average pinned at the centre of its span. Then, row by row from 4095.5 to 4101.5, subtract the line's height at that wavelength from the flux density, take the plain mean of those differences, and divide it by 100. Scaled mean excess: -0.018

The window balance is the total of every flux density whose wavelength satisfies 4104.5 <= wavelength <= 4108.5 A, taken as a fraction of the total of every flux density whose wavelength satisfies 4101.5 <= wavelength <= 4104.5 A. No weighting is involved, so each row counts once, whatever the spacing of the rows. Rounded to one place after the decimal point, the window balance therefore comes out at 1.5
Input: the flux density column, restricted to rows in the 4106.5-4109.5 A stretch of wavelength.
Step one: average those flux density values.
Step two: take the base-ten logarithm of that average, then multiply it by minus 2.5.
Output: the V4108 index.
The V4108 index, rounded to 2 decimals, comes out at -2.25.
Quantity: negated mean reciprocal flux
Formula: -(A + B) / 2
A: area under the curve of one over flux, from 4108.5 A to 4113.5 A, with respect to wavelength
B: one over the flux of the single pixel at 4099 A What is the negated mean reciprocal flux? -0.345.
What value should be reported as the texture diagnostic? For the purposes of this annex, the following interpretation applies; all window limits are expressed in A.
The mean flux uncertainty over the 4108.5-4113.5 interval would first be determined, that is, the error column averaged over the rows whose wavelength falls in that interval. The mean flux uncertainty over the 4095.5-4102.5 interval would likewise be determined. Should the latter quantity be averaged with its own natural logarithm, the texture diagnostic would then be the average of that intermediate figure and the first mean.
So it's 1.13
